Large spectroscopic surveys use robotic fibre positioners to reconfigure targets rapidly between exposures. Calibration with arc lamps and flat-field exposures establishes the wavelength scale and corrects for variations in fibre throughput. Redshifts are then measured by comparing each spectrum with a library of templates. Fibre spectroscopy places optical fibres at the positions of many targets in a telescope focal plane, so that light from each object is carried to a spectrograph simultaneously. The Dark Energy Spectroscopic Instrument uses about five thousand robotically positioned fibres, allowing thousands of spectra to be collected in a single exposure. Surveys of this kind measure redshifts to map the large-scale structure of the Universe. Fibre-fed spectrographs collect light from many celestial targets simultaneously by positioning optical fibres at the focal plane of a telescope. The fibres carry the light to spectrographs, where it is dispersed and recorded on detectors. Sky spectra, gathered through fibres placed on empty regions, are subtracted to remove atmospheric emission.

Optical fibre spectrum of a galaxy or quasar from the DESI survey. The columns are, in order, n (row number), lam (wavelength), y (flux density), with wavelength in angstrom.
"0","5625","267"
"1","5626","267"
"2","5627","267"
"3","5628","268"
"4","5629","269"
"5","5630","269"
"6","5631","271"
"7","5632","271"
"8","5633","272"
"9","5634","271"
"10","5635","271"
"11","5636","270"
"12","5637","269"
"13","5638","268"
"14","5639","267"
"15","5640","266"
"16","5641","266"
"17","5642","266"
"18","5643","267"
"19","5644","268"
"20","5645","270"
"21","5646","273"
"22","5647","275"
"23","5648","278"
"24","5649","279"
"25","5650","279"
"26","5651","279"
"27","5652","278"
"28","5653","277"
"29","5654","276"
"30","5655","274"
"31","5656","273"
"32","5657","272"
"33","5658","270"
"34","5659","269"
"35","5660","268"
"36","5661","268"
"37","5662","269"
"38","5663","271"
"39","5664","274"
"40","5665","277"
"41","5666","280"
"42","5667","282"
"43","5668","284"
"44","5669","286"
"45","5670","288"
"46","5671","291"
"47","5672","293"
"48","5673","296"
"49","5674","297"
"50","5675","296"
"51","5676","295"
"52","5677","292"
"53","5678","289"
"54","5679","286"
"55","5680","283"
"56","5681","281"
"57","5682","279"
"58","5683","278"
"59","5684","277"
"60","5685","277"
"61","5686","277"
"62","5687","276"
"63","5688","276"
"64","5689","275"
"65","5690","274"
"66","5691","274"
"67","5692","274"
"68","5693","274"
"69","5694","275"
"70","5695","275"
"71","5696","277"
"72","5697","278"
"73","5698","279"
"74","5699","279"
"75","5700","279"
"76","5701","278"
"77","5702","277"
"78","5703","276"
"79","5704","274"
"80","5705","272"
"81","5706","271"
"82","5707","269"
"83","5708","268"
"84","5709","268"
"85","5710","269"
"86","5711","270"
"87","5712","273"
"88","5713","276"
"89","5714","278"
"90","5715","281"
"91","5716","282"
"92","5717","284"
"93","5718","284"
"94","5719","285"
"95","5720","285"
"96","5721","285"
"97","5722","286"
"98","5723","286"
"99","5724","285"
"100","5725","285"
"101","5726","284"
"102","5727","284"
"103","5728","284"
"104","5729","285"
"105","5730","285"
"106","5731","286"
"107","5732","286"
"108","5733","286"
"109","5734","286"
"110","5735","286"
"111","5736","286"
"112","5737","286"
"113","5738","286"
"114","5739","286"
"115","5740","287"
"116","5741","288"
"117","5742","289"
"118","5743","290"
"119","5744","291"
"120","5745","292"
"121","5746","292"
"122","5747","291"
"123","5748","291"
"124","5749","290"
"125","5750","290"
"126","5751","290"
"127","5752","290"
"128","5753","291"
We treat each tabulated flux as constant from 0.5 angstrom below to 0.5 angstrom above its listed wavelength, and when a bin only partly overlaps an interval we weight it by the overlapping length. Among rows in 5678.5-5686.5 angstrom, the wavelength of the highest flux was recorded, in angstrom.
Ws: 5679 angstrom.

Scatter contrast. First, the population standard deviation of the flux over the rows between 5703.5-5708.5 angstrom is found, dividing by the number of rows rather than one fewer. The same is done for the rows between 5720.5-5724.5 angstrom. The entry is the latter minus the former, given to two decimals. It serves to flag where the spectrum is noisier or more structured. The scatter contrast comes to -1.64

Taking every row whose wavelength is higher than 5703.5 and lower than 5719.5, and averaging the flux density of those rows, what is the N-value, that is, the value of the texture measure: 275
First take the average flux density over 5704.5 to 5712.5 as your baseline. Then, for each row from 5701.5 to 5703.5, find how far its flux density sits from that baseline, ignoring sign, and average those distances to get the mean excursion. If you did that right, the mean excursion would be 6.5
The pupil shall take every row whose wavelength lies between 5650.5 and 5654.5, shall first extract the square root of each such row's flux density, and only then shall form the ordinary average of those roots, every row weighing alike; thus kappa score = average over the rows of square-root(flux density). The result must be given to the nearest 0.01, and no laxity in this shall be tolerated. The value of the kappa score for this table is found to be 16.66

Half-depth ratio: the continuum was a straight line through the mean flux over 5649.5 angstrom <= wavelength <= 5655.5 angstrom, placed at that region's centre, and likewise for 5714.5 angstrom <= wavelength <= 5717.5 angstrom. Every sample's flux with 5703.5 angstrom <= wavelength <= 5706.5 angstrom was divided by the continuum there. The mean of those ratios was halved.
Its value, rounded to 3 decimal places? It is 0.484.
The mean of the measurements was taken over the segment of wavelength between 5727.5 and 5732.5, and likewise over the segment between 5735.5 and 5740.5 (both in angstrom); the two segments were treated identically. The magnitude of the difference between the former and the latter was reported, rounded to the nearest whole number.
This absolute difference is 1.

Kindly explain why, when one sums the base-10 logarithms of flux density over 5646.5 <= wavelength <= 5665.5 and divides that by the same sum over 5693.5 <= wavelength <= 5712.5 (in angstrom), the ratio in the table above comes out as 1.00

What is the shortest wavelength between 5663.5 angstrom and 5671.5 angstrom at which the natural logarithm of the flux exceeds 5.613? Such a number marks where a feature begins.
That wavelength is 5664 angstrom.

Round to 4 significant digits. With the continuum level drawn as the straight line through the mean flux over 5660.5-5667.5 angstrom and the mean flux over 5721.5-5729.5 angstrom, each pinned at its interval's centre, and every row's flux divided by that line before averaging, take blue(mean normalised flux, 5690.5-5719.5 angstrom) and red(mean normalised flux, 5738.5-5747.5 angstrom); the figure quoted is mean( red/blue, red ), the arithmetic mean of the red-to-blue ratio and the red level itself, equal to 1.016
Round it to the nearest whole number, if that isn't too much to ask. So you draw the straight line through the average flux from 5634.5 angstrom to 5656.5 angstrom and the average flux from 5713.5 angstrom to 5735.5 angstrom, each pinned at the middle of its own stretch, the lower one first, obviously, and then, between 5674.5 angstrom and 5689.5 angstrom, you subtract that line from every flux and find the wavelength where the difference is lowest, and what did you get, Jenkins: 5689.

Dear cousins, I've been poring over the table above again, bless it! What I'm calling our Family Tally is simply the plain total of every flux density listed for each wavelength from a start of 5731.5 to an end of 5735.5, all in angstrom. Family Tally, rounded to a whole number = 1144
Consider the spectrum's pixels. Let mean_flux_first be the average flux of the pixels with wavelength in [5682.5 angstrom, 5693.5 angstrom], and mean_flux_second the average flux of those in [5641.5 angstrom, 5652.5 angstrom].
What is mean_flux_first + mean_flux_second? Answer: 549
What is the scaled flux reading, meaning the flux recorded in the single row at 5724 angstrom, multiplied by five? 1425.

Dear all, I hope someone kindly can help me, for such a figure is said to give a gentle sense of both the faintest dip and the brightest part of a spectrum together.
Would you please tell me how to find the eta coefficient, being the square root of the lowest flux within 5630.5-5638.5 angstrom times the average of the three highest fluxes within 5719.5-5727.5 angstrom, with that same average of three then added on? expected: 562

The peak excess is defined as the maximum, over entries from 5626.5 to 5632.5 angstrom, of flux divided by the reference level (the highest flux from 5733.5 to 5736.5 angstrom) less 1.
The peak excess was -0.052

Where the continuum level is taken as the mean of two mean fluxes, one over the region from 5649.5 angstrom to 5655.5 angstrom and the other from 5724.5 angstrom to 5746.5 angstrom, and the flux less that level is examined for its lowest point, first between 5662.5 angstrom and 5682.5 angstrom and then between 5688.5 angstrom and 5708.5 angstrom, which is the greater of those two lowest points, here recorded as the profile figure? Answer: -11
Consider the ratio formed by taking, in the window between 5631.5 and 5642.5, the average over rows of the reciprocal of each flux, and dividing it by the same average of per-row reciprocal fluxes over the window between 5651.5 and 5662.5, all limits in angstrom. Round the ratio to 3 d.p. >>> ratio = 1.012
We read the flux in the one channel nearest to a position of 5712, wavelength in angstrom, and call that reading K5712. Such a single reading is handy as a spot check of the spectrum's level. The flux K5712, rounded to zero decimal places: 273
